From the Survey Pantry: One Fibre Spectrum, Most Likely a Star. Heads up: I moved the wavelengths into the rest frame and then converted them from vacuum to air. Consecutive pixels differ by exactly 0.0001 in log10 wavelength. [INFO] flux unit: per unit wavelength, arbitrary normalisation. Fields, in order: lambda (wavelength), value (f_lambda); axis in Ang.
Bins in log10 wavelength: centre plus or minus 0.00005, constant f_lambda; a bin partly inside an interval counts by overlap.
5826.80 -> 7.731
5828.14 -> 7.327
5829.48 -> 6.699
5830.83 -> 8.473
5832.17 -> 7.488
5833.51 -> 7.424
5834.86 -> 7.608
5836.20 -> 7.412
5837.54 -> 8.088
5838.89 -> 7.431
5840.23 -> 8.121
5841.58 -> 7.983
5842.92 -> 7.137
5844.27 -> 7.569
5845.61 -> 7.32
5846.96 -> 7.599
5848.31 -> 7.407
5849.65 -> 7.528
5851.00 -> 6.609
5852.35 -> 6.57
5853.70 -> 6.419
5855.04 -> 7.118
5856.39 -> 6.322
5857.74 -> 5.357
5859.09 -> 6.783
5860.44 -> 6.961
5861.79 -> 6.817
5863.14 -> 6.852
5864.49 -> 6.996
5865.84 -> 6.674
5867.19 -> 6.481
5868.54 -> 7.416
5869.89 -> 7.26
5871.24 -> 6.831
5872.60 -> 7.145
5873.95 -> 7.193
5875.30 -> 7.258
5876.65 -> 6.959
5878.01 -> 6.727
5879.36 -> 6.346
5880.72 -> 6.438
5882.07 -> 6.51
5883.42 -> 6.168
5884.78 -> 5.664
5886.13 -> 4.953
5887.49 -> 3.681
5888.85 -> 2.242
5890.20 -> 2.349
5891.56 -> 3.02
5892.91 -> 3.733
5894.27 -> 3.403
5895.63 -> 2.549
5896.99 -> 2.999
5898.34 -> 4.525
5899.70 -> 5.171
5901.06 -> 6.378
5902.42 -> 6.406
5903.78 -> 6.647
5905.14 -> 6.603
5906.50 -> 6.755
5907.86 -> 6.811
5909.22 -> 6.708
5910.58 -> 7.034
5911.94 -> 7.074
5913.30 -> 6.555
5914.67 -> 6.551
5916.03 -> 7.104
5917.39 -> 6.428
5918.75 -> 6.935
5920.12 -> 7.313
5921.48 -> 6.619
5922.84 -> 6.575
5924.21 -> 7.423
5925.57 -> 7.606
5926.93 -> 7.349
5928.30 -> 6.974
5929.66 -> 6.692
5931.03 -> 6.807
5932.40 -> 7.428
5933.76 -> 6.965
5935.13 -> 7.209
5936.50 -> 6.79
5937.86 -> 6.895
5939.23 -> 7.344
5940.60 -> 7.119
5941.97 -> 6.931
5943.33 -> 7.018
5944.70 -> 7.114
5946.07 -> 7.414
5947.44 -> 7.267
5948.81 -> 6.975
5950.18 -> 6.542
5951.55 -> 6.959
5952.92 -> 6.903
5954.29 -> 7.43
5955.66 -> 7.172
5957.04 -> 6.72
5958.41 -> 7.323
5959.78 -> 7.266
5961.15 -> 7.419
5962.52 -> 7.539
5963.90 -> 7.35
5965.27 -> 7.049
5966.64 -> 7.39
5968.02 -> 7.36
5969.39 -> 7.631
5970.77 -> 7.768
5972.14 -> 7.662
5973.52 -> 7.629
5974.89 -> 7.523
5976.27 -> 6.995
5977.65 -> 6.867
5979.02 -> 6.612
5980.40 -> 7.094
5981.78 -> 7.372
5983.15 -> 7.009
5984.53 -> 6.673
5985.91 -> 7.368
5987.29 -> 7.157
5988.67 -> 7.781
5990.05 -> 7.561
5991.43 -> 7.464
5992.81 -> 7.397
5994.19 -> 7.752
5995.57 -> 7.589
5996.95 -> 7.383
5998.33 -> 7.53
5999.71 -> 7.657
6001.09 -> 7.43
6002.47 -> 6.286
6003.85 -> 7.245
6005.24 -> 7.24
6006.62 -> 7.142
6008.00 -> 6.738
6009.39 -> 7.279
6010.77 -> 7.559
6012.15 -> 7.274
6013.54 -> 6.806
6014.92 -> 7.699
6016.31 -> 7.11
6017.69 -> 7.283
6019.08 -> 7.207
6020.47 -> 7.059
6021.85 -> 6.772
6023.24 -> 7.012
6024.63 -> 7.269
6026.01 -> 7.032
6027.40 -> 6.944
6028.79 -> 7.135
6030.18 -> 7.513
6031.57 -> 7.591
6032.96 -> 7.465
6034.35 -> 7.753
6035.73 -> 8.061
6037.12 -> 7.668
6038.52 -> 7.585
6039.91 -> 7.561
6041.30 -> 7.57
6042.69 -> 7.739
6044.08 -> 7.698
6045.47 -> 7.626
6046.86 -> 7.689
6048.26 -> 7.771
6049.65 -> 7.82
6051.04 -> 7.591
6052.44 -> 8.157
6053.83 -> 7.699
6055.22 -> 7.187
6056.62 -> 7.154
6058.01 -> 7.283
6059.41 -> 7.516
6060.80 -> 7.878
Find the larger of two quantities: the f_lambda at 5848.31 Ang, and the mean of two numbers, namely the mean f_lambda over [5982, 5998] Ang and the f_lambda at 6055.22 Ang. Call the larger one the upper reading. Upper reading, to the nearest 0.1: 7.4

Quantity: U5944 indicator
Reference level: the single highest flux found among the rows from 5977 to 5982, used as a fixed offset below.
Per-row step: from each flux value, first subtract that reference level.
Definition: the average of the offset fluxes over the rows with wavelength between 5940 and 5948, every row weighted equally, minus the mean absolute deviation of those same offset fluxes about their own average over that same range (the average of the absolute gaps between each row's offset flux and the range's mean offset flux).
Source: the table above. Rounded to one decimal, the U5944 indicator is -0.4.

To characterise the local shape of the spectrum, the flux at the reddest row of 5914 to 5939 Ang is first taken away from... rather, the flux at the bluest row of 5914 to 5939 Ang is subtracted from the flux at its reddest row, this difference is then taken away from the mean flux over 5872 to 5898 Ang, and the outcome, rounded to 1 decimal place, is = 4.7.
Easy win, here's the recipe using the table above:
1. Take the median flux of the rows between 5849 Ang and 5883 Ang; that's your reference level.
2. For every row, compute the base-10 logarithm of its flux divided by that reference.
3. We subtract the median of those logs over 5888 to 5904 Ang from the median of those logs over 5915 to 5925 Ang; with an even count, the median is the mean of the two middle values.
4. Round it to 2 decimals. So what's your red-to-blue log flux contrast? 0.29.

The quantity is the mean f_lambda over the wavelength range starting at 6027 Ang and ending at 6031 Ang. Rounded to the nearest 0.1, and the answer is 7.2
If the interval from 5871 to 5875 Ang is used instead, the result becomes 7.1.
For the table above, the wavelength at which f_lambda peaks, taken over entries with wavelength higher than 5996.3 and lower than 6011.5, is 5999.71 Ang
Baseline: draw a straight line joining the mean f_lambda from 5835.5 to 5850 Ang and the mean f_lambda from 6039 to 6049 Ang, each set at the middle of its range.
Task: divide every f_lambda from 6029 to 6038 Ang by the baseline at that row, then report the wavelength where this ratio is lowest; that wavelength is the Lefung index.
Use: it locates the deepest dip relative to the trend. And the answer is 6032.96 Ang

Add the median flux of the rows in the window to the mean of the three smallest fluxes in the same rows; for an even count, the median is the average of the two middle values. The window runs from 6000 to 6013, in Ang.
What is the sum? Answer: 14.0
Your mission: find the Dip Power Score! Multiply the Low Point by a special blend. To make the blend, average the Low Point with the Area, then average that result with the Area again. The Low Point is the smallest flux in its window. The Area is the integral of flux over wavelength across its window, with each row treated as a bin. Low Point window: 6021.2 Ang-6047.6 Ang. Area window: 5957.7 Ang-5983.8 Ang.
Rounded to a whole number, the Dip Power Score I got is 981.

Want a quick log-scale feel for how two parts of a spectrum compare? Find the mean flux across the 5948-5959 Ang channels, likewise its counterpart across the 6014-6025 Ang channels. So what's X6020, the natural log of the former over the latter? -0.02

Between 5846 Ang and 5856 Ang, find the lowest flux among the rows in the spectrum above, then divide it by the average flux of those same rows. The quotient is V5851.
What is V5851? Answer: 0.91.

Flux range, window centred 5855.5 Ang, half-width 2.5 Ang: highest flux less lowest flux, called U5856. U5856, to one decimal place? 1.8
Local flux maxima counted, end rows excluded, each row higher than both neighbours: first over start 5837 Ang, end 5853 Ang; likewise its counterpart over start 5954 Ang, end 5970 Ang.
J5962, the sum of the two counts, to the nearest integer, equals 7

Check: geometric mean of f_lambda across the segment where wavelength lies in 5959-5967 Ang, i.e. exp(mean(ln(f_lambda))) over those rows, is 7.3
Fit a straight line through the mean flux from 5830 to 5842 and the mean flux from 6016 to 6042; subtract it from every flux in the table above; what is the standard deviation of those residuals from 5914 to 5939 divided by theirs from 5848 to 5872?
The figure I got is 0.7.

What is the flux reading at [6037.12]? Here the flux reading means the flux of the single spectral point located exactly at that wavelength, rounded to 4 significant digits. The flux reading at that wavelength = 7.668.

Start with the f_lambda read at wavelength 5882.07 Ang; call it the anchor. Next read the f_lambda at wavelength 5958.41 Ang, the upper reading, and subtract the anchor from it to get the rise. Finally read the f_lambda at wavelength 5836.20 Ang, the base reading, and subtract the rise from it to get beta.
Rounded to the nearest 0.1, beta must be 6.6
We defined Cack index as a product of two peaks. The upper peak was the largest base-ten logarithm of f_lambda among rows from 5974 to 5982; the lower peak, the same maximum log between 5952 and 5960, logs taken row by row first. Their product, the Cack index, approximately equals 0.763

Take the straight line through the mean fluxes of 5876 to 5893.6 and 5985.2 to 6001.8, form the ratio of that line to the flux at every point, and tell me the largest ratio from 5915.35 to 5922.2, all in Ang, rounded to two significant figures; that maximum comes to 0.89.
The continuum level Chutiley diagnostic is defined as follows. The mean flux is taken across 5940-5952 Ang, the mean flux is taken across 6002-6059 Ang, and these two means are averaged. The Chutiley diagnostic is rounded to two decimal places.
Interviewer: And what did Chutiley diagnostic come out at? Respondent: 7.21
